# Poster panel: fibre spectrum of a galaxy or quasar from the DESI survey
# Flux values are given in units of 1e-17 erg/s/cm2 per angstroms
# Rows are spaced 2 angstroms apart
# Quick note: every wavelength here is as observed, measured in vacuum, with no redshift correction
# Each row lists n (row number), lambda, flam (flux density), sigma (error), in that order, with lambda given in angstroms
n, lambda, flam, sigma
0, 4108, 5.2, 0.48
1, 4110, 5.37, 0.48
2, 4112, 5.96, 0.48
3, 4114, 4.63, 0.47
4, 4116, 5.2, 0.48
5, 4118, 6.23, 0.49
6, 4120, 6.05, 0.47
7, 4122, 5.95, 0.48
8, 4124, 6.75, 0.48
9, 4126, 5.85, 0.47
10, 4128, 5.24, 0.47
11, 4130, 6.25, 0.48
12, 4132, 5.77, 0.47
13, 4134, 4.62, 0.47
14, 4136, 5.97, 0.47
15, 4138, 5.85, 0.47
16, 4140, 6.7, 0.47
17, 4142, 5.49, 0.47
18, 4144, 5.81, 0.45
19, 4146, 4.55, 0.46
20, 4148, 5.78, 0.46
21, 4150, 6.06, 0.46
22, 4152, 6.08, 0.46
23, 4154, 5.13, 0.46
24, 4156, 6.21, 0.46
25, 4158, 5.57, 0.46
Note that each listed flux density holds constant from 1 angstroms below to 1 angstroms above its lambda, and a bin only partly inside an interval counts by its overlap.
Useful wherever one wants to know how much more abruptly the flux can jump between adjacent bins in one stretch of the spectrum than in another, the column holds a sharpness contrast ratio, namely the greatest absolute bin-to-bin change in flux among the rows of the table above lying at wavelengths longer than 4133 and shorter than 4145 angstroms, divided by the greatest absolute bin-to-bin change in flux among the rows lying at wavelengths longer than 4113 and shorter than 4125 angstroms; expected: 1.31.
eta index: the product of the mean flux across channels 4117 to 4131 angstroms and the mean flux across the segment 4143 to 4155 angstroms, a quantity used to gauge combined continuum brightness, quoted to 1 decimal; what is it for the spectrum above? 33.7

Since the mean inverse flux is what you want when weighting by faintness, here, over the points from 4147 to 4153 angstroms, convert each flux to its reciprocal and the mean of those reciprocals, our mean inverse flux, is 0.168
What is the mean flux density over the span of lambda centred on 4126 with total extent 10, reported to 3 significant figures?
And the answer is 6.01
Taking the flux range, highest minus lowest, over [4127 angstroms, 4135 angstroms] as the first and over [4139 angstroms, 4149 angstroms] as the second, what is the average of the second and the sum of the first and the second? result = 3.0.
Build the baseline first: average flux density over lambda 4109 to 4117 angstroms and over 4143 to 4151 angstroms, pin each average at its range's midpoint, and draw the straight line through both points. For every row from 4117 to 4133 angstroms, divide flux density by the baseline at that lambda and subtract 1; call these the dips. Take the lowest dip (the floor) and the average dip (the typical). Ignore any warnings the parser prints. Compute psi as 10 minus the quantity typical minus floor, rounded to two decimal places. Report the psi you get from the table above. 9.85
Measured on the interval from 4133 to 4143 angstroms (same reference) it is 9.80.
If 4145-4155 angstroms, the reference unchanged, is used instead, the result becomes 9.83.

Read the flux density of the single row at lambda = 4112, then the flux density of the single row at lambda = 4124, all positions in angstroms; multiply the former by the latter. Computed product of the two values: 40.2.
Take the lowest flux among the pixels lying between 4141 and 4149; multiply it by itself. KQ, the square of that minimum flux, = 20.7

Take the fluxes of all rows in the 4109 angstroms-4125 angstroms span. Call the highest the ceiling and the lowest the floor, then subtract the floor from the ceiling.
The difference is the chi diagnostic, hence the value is 2.1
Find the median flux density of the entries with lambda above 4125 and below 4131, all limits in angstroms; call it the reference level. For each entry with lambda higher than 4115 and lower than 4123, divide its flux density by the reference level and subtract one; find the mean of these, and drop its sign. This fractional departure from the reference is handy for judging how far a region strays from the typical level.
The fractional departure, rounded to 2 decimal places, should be 0.00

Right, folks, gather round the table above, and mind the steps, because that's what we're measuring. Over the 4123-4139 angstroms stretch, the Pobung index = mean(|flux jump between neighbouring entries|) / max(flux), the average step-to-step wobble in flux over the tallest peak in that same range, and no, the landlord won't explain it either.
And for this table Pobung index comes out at 0.119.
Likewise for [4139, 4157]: 0.118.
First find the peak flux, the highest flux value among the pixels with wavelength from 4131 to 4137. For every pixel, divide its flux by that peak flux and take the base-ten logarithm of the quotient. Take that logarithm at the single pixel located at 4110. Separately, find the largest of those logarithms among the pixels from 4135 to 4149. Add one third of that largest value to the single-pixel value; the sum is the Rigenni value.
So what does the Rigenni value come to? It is -0.029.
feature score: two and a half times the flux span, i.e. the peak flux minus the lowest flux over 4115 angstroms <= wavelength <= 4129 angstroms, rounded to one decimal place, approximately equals 3.9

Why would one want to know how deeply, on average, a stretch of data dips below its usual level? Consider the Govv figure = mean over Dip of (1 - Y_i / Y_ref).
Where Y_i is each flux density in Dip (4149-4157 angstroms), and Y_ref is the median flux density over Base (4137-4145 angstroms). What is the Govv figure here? -0.01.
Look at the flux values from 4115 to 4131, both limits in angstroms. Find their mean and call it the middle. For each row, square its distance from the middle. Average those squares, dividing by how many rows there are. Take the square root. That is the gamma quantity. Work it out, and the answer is 0.49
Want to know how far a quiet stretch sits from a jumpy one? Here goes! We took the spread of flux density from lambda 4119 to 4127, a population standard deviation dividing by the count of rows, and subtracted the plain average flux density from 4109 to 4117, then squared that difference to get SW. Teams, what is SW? 24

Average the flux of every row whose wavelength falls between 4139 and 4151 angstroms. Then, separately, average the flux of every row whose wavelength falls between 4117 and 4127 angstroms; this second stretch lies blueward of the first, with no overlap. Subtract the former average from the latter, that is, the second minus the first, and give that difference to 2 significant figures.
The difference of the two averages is 0.43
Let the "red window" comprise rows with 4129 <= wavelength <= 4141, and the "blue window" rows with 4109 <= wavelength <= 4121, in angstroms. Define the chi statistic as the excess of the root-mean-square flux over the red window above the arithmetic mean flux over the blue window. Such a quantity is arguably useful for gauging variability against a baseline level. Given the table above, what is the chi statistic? 0.32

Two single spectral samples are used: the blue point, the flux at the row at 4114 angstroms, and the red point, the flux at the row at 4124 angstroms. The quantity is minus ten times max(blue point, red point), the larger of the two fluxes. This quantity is -67.5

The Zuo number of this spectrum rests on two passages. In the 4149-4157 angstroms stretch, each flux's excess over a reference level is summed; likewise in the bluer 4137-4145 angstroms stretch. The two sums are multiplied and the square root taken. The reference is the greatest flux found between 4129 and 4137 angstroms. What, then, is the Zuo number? 1.3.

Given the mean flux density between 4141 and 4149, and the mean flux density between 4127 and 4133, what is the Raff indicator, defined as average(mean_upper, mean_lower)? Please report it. 5.58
